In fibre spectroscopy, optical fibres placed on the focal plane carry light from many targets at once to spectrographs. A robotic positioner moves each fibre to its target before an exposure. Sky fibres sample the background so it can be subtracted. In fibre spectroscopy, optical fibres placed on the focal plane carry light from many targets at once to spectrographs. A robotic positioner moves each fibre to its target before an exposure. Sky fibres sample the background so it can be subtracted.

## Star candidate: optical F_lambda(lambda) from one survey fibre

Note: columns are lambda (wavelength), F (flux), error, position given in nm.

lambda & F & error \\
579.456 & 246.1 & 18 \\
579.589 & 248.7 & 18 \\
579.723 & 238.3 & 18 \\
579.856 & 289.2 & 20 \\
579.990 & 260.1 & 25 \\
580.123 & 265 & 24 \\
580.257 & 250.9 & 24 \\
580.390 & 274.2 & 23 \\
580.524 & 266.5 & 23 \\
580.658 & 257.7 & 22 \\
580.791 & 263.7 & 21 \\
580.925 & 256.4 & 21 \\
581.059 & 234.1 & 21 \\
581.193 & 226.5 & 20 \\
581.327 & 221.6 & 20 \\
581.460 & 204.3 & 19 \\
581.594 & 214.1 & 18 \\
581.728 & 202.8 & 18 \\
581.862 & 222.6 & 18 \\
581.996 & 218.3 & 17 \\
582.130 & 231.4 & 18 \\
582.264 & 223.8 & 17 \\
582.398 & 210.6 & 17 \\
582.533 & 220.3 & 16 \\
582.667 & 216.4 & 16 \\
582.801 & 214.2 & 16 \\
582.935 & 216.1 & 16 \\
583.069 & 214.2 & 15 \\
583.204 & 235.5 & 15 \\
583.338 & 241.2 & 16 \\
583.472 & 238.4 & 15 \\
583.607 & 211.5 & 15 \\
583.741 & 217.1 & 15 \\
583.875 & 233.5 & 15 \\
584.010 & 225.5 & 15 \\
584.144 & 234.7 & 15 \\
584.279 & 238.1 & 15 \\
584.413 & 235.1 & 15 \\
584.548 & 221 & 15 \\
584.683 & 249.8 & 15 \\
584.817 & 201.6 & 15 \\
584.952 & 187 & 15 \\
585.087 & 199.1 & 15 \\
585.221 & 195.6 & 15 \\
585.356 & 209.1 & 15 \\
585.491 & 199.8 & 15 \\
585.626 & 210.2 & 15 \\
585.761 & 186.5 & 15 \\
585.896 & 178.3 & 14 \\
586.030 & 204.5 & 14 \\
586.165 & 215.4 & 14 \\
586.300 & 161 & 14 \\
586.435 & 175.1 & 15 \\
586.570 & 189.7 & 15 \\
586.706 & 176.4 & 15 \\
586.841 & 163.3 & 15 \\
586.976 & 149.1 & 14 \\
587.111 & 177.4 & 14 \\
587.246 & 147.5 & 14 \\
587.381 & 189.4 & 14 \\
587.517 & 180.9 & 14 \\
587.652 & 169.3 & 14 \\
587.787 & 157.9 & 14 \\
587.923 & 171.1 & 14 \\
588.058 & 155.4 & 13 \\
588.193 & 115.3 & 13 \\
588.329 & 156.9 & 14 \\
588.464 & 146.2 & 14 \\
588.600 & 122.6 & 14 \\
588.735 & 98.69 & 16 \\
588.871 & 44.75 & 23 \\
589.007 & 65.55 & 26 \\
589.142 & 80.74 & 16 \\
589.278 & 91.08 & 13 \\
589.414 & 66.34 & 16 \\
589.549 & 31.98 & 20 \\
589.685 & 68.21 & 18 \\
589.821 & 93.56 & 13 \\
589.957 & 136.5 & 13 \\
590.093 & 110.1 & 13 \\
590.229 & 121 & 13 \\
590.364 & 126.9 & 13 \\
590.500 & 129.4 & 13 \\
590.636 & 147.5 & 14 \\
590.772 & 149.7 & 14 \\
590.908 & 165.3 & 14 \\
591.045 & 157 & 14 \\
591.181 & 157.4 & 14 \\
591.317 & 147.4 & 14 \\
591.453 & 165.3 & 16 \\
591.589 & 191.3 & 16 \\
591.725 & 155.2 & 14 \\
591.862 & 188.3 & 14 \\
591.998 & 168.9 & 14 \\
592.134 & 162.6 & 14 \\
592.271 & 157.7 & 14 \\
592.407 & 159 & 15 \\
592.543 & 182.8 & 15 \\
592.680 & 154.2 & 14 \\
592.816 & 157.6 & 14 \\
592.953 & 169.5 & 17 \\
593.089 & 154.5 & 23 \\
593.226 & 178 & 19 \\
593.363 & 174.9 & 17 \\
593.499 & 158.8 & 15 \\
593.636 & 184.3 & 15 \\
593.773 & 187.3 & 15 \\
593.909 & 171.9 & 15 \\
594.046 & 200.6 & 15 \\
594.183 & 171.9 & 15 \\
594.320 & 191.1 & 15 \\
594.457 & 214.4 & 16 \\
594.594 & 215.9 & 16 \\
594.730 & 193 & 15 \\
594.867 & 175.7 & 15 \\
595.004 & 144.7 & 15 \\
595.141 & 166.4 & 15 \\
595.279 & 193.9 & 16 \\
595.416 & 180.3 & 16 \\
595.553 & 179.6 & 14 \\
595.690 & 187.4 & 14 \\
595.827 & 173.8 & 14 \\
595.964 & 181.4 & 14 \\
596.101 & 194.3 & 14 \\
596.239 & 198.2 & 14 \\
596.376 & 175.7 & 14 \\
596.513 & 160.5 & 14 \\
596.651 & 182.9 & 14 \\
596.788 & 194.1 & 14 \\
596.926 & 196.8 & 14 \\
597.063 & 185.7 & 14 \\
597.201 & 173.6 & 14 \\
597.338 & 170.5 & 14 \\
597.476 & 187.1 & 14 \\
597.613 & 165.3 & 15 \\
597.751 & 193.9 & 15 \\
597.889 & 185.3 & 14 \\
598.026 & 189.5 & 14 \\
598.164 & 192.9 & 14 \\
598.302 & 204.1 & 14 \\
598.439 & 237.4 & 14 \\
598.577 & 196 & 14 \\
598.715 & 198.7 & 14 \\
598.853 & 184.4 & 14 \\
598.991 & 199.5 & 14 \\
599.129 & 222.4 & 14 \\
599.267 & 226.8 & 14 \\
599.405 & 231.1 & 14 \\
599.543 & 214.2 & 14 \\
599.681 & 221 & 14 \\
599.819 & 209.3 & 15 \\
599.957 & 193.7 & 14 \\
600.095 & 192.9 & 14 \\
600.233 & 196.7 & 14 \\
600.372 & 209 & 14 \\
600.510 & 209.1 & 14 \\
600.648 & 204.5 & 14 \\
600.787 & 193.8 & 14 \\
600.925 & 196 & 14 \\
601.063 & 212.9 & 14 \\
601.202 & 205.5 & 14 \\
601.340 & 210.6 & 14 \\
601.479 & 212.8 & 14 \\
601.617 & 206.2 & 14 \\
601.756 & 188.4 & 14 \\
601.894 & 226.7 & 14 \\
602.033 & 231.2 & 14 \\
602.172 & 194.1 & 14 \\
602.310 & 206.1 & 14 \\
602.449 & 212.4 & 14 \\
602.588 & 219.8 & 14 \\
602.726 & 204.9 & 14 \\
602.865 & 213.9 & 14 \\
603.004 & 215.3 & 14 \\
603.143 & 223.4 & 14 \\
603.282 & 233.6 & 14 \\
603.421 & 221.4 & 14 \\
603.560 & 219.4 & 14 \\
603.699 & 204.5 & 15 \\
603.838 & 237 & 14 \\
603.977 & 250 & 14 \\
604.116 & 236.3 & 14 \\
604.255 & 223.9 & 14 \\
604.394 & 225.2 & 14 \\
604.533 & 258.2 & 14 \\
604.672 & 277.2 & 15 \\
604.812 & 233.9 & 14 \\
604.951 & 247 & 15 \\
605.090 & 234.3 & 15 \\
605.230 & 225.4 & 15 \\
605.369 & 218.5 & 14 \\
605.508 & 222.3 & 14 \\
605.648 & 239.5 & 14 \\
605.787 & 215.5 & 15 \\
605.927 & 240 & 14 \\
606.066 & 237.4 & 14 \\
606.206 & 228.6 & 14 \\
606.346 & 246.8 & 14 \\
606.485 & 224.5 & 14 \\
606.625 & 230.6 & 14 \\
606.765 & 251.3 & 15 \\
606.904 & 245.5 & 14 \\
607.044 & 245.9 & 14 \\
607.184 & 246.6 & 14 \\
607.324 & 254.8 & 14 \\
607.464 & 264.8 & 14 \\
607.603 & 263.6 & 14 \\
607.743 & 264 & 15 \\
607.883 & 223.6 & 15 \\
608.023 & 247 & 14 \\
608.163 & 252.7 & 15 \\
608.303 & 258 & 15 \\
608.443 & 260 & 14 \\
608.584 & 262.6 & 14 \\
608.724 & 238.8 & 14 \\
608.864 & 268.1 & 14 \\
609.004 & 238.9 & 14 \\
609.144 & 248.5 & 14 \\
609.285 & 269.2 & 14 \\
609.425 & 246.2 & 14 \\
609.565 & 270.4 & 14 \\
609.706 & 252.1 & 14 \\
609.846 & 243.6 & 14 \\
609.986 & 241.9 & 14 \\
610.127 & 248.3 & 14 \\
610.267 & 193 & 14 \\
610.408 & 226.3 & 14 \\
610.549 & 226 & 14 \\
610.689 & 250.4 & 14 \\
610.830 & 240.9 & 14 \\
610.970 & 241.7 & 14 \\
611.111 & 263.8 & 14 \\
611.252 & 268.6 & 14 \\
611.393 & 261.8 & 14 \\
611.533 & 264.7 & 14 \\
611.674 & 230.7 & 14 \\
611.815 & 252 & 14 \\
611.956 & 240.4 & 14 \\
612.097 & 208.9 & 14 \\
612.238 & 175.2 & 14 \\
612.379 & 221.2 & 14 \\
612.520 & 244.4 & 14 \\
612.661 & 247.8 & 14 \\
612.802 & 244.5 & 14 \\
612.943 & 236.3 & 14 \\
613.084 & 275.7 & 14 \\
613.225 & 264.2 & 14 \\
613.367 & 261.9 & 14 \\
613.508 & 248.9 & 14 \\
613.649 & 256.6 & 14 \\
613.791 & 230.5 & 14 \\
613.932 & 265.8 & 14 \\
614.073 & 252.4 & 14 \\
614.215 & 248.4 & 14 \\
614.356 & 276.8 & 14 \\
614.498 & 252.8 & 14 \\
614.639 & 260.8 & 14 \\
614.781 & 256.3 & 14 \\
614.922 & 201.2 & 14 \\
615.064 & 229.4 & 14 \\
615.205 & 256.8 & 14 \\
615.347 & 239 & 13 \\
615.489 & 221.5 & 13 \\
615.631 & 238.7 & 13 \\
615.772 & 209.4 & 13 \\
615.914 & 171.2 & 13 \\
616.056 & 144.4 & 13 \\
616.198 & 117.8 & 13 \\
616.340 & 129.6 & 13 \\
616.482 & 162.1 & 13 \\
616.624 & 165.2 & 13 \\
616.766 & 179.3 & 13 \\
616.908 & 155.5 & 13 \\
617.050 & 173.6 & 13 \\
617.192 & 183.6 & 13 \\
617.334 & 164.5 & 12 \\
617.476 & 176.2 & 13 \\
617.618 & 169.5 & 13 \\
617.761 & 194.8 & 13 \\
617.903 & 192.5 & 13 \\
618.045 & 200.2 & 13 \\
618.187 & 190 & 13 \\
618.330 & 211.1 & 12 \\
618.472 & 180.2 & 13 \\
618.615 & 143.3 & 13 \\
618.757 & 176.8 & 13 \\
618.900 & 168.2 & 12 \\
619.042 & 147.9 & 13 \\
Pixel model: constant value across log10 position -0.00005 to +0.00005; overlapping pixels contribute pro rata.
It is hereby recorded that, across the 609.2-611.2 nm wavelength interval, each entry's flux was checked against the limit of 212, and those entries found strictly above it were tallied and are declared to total 13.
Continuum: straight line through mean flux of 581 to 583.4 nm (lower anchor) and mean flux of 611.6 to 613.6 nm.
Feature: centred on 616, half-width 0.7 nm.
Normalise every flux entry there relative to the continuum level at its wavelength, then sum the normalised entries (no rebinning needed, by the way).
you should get 7.4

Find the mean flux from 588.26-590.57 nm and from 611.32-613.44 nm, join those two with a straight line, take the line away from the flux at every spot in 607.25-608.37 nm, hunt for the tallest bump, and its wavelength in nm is 607.464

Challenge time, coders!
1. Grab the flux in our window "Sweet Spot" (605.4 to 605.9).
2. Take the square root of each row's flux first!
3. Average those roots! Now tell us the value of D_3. 15.0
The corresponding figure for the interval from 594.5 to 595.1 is 13.5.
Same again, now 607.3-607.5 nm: 16.1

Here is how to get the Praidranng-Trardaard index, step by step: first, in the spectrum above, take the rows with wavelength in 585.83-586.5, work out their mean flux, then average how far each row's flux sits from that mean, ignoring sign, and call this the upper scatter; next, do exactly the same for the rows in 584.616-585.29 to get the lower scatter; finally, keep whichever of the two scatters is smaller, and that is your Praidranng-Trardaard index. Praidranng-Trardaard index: 17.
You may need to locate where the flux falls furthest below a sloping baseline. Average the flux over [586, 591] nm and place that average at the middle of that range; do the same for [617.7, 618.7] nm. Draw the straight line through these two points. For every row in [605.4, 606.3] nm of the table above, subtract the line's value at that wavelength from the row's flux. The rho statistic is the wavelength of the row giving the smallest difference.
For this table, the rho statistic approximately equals 605.787 nm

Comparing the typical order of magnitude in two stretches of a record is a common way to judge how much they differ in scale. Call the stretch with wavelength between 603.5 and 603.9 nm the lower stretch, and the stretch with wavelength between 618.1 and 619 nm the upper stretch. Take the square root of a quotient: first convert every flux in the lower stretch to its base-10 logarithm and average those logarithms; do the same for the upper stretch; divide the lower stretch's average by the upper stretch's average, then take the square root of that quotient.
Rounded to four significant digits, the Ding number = 1.021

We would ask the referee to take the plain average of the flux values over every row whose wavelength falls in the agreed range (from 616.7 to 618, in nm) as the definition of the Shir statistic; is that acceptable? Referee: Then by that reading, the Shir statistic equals 177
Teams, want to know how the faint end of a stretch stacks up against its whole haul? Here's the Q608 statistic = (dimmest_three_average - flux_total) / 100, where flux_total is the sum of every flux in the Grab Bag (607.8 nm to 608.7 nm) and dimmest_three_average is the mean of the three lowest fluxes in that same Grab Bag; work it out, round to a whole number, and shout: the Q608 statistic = -13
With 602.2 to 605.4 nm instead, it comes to -50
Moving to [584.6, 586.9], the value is -31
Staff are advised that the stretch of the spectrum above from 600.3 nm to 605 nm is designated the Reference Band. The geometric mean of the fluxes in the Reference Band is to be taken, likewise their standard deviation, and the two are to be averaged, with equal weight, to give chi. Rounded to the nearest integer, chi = 119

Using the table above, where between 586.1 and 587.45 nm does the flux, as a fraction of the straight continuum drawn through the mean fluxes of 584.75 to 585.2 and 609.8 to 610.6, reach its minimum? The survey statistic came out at 587.246 nm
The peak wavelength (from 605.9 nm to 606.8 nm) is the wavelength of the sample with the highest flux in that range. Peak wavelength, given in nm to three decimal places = 606.765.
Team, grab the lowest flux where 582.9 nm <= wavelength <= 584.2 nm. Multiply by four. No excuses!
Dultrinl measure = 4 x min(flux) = 846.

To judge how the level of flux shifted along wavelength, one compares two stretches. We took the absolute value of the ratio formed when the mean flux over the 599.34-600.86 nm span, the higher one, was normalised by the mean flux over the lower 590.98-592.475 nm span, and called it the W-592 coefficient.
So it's 1.26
